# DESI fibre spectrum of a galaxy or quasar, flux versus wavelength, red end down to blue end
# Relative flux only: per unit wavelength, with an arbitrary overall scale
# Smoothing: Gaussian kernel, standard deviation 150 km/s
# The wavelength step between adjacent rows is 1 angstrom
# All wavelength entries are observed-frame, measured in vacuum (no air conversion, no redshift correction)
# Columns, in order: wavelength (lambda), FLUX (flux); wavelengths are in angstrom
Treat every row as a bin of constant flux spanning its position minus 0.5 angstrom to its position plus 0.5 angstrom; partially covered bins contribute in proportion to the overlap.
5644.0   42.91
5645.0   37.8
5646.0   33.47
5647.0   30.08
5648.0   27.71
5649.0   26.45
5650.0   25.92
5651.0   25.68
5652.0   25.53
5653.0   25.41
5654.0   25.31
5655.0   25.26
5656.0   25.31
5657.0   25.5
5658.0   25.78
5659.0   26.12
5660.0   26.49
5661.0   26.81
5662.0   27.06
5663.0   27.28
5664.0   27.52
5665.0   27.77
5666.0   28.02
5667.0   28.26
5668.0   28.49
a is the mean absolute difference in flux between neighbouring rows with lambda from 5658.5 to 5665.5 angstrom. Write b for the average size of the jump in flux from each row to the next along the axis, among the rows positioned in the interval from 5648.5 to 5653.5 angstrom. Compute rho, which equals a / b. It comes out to 1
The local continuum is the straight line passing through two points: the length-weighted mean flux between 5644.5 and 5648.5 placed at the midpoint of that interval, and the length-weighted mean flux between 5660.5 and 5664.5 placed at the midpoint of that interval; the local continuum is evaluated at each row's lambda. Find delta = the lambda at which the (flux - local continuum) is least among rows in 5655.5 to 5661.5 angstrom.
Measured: 5656.0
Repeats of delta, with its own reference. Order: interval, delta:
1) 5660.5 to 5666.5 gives 5661.0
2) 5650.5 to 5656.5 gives 5651.0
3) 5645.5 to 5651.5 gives 5650.0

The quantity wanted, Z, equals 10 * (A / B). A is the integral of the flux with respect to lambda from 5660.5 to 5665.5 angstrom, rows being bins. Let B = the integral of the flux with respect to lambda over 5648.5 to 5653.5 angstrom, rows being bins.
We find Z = 10.6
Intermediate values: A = 136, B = 129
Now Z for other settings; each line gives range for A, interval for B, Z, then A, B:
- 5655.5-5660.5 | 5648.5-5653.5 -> 10.0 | 129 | 129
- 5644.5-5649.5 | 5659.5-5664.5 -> 11.5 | 156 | 135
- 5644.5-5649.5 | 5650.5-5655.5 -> 12.2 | 156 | 127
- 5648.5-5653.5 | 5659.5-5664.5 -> 9.5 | 129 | 135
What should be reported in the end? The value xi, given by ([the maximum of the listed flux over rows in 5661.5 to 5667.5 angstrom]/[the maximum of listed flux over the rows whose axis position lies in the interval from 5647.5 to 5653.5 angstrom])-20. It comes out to -19.0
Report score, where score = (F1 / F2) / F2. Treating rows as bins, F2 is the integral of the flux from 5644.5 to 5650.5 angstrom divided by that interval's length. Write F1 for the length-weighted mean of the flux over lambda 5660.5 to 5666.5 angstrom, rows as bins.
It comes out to 0.030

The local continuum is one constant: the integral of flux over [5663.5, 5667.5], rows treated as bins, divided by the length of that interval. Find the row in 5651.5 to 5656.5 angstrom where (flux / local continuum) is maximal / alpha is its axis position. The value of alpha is 5652.0 angstrom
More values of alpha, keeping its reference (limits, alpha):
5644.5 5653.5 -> 5645.0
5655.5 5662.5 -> 5662.0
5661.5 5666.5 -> 5666.0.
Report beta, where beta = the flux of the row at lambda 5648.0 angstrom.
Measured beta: 27.71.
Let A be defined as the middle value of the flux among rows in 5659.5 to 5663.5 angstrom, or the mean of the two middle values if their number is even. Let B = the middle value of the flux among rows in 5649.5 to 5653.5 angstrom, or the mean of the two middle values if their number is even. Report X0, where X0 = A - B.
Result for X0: 1.33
